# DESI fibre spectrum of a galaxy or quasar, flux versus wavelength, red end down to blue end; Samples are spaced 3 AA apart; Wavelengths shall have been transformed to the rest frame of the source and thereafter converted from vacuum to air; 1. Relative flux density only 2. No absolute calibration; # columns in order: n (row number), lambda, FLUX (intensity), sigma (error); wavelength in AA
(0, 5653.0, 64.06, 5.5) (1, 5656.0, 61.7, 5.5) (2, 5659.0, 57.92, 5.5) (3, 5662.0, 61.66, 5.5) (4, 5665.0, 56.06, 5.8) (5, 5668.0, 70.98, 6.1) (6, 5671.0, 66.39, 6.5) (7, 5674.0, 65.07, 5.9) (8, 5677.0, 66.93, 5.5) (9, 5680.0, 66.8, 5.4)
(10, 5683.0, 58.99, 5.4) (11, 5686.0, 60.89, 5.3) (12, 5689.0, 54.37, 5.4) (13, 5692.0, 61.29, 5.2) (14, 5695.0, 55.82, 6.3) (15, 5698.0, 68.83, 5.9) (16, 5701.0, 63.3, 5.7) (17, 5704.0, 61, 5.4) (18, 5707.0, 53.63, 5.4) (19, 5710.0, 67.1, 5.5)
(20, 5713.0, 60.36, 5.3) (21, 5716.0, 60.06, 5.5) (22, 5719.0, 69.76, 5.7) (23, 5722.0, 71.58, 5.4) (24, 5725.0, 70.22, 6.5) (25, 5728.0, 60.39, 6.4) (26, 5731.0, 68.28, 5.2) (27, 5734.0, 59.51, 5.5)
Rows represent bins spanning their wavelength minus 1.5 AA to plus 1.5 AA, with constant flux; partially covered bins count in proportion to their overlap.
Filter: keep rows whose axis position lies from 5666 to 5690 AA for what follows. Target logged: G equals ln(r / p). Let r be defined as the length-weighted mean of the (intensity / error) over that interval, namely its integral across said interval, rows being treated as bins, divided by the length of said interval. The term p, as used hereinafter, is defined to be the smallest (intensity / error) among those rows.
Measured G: 0.109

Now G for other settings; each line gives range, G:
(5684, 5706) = 0.205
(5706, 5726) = 0.155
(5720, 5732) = 0.208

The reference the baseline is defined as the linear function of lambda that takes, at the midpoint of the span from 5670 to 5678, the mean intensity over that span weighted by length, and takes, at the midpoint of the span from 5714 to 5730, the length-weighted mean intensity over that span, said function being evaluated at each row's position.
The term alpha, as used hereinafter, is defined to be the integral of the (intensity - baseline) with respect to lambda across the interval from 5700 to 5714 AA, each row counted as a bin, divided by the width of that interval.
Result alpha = -5.2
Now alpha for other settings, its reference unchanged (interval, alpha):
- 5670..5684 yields -1.1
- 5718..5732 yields 1.7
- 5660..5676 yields -2.1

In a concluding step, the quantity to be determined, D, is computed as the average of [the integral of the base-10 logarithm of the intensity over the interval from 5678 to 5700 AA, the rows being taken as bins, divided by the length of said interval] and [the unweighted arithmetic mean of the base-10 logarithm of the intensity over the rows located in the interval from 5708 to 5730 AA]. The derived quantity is 1.80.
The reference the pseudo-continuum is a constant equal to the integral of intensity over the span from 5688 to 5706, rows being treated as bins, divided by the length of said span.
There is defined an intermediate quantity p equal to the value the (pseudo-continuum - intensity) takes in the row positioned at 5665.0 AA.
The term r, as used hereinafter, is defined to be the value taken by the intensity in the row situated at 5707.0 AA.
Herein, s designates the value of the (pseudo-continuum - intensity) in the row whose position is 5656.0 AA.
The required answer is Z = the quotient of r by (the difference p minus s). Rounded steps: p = 5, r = 53.63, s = -1.0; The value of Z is 10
